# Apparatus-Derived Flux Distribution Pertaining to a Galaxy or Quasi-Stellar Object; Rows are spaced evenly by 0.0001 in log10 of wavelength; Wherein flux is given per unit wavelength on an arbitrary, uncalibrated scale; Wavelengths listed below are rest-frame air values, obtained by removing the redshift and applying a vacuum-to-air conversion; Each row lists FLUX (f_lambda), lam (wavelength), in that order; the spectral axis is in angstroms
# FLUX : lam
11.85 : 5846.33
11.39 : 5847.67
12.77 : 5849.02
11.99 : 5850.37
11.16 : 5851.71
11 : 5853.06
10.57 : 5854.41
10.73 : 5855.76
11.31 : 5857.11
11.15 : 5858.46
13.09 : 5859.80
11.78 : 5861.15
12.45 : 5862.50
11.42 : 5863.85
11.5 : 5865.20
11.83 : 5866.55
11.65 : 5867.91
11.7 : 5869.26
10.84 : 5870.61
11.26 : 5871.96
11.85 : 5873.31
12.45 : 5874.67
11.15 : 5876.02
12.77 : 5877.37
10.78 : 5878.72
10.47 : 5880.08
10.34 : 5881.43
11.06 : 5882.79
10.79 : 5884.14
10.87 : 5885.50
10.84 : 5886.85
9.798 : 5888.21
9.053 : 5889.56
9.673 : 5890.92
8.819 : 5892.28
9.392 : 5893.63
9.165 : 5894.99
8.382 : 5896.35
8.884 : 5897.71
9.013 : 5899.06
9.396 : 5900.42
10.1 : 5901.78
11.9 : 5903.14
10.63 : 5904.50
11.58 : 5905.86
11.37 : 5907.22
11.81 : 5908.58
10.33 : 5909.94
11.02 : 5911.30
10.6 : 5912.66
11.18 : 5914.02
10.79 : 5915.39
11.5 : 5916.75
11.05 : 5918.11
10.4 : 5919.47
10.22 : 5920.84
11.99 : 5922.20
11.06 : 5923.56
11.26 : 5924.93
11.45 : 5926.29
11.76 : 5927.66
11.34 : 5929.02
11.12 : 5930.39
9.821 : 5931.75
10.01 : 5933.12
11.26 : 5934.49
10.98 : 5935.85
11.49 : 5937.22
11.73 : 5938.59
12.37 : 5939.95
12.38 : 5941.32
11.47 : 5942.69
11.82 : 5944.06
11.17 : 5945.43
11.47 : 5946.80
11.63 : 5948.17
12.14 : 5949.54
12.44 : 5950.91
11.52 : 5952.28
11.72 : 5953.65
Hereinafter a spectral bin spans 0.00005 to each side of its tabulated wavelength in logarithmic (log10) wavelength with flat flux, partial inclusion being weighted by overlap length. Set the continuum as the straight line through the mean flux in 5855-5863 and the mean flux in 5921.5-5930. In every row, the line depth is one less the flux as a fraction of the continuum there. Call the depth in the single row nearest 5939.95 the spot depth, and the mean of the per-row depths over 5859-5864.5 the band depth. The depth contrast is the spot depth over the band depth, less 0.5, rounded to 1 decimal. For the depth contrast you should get 1.7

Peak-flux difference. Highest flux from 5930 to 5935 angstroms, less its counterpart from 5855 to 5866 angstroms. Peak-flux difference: -1.8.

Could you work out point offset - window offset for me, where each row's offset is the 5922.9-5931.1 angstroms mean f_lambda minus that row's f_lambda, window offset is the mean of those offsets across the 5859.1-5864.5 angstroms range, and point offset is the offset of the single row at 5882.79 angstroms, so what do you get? 1.1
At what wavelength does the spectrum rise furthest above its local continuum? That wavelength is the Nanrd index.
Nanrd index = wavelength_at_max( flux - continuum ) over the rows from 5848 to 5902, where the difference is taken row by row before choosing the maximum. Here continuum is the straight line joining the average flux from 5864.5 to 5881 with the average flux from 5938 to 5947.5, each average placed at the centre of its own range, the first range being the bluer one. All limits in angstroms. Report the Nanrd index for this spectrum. 5859.80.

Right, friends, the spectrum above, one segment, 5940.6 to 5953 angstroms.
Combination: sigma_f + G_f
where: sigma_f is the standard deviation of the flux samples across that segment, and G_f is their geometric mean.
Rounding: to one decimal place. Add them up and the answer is 12.2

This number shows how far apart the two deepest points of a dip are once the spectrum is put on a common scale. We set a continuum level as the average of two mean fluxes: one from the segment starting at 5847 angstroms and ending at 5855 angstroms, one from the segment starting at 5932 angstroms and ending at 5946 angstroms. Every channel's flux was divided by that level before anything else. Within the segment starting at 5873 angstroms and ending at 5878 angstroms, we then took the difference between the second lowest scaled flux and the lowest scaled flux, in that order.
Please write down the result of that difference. 0.06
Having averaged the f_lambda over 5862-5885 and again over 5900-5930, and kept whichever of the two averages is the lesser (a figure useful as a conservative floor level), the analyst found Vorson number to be 11.0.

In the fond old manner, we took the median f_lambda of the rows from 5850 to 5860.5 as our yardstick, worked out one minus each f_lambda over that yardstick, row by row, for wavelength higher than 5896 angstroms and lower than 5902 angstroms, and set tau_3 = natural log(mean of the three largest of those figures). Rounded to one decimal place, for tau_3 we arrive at -1.5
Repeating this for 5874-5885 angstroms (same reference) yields -2.9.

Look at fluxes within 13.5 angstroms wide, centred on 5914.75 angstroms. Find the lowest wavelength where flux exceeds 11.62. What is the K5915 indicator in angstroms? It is 5908.58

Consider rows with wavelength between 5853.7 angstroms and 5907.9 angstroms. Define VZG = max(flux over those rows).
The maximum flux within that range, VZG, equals 13.09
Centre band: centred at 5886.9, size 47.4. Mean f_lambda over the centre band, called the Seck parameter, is 10.7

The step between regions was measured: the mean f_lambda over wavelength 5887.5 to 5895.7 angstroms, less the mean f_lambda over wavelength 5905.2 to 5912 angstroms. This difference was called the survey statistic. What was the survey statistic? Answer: -1.9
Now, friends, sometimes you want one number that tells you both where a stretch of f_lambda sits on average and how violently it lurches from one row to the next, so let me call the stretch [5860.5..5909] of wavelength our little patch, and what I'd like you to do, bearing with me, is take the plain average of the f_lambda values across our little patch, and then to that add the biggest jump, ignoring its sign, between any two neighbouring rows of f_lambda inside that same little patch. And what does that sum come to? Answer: 12.7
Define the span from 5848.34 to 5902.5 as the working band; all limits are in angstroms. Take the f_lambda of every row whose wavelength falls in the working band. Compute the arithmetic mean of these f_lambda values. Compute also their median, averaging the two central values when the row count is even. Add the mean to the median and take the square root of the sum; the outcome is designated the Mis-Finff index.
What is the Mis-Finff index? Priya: 4.67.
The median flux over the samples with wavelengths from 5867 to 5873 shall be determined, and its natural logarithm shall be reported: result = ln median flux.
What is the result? 2.44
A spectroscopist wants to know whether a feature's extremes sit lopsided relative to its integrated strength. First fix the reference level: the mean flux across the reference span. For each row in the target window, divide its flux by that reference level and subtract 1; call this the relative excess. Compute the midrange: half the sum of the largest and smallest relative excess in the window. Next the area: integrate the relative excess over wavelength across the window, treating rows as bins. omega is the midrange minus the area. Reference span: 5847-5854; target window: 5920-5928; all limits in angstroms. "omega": 0.21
